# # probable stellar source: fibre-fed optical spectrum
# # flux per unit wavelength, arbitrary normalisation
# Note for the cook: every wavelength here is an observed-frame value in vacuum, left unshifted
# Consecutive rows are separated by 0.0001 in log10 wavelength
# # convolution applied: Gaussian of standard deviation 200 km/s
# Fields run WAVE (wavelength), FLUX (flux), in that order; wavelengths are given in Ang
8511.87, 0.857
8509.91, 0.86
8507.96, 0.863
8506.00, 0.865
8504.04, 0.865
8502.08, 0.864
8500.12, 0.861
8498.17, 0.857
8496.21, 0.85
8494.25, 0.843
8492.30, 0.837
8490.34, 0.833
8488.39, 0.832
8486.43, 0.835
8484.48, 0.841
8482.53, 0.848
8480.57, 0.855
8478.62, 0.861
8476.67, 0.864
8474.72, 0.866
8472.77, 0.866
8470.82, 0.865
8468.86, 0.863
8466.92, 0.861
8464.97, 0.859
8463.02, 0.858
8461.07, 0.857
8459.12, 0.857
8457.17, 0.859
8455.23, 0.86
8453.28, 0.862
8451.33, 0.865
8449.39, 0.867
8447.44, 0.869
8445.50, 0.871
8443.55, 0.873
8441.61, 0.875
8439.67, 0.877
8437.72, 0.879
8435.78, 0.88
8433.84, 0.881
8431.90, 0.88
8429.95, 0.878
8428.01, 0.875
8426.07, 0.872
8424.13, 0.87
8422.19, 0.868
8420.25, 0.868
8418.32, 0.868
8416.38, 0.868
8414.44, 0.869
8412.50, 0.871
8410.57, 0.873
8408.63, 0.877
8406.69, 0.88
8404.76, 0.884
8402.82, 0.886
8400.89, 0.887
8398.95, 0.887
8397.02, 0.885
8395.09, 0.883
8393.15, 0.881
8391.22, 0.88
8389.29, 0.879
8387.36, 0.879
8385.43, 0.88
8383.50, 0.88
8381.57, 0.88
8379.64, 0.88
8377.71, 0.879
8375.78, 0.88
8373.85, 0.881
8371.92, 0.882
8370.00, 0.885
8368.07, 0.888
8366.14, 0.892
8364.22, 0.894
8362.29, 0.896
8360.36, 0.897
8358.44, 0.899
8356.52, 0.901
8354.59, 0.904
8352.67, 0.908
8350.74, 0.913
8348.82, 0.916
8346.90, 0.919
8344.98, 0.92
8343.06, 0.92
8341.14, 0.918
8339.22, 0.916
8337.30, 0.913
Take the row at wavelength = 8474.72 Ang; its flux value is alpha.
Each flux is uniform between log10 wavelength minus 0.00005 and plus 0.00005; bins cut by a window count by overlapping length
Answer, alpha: 0.866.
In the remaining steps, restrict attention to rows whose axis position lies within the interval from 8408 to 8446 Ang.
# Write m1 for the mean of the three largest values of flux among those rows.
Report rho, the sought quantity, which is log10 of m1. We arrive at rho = -0.055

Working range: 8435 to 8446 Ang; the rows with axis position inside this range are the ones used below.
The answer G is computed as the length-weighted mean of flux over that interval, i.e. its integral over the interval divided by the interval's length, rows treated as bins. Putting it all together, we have 0.876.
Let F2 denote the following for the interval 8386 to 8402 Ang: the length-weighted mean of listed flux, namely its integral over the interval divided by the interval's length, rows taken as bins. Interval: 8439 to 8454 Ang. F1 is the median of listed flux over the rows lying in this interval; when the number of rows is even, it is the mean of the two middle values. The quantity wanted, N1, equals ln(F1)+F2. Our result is 0.74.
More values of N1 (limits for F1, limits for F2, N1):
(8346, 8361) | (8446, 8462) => 0.76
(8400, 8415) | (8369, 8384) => 0.75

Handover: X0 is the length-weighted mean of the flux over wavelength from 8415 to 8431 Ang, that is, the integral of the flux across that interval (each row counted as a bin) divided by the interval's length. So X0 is 0.871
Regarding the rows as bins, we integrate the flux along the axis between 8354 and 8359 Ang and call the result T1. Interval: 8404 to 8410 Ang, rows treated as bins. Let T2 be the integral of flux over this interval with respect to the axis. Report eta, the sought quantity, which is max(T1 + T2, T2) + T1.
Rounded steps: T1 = 4.5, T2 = 5.28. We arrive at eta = 14.3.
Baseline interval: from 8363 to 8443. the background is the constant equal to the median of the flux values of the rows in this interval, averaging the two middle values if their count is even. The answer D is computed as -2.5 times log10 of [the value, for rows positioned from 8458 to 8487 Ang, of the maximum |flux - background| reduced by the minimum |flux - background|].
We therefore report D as 3.8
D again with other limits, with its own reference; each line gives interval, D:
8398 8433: 4.8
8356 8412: 4.2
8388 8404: 5.4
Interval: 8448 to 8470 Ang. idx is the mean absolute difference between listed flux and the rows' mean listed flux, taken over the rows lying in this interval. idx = 0.003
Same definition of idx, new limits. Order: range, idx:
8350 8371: 0.006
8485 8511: 0.012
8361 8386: 0.005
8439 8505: 0.009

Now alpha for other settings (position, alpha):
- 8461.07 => 0.857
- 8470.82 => 0.865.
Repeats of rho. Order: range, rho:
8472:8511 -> -0.063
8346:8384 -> -0.038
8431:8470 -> -0.055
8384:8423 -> -0.052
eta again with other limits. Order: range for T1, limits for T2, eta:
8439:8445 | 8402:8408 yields 15.8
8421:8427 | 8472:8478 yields 15.6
